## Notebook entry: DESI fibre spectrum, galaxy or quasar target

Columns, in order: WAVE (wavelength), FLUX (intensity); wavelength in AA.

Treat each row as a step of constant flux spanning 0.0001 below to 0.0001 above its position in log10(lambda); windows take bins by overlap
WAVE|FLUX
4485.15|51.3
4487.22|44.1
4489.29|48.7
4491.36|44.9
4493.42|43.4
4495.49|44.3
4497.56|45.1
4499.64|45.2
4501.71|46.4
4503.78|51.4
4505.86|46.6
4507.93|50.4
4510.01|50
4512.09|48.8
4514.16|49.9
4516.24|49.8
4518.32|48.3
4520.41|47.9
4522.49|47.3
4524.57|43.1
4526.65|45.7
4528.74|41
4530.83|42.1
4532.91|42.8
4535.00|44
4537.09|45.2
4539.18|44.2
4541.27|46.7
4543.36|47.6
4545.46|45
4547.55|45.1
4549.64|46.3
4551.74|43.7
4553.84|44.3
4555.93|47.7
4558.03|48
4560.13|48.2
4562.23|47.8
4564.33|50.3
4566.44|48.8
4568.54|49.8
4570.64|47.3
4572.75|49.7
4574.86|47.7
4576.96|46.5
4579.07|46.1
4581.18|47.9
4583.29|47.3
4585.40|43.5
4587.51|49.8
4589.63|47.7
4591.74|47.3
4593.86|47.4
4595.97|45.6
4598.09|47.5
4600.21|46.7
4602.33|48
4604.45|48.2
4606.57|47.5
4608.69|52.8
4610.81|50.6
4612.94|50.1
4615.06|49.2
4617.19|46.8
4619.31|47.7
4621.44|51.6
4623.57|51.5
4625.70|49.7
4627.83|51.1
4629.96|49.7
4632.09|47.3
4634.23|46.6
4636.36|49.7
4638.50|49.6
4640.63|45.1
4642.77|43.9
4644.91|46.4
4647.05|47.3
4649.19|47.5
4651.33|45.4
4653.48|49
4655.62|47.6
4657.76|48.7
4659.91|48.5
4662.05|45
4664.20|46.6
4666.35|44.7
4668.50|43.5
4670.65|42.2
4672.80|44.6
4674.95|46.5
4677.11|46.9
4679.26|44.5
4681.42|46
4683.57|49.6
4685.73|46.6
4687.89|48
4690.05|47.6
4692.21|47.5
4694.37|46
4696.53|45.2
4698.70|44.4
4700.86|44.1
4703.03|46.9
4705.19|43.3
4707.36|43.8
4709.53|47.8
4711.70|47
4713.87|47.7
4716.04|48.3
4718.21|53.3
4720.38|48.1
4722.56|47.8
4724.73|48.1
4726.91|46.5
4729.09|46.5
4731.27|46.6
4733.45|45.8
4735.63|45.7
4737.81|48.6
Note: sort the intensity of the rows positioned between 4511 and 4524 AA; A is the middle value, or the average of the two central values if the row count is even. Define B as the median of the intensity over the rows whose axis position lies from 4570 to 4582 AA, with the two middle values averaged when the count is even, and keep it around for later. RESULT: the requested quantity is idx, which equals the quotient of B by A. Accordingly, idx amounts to 0.98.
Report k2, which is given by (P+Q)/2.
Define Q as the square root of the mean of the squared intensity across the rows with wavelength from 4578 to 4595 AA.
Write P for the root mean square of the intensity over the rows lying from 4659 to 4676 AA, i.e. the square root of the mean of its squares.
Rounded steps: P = 45.2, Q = 47.2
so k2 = 46.2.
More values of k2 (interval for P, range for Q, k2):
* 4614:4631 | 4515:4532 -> 47.7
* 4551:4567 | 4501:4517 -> 48.3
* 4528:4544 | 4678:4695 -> 45.6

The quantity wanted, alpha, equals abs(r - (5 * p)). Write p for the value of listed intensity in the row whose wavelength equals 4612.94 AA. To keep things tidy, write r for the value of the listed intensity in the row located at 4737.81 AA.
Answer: 202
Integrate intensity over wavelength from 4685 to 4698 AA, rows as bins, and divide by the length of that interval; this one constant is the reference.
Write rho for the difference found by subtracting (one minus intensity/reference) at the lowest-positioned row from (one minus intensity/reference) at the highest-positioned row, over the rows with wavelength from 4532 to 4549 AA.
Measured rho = -0.05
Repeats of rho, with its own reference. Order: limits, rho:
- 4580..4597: 0.05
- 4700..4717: -0.09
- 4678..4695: -0.03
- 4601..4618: 0.03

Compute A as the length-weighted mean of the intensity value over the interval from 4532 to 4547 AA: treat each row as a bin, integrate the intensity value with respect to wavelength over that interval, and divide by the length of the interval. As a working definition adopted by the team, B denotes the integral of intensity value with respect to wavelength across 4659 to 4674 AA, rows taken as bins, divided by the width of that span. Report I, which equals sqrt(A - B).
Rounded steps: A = 45.1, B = 45.0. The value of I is 0.3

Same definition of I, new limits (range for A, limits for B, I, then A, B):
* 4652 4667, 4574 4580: 0.6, 47.2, 46.8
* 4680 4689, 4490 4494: 1.7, 47.4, 44.7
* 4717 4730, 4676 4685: 1.3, 48.4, 46.7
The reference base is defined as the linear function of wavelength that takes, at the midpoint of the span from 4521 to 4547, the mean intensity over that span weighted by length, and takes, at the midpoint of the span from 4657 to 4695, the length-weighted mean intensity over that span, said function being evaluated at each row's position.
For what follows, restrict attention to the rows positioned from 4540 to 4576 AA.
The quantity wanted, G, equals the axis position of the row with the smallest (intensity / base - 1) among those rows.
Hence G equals 4551.74 AA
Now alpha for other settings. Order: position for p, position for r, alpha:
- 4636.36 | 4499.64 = 203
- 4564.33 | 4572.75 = 202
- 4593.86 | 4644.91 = 191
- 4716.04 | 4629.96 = 192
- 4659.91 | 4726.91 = 196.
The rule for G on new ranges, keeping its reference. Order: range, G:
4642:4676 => 4670.65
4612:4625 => 4617.19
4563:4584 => 4579.07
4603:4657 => 4642.77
